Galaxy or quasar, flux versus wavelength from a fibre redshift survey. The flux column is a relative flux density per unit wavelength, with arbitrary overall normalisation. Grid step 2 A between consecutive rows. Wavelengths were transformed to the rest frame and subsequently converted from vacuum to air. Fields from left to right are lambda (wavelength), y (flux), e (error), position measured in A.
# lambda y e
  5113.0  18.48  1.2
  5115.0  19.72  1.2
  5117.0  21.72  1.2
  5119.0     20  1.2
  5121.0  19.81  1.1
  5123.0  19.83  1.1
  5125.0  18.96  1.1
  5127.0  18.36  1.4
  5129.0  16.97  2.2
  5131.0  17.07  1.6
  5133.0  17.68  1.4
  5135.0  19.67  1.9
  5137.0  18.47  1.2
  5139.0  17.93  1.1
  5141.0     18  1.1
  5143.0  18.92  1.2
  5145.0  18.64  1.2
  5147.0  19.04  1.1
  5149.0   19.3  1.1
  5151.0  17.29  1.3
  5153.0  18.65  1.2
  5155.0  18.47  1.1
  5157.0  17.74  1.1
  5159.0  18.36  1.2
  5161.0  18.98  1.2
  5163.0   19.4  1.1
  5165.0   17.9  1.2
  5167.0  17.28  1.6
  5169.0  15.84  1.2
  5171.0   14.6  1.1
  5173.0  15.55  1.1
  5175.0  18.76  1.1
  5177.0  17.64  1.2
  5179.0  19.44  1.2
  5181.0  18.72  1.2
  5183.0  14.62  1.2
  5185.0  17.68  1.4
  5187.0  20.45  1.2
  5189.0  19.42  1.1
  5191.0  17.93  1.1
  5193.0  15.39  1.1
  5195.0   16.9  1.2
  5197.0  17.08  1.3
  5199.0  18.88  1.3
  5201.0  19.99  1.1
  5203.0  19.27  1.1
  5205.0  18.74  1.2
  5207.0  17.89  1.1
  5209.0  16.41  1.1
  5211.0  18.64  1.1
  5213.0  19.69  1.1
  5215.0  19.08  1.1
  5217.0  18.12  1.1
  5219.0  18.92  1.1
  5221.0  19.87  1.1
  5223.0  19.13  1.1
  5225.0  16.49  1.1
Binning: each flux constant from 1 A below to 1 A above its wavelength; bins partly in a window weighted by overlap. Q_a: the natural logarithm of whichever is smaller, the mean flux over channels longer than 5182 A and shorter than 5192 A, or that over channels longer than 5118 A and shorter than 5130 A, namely 2.89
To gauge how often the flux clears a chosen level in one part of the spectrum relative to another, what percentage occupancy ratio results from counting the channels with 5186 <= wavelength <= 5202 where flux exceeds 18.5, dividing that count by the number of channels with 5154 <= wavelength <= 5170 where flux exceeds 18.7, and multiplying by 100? 200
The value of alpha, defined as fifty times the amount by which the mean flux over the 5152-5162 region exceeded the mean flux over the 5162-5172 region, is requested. 72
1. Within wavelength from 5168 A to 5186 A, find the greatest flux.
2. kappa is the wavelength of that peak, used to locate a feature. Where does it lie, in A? 5179.0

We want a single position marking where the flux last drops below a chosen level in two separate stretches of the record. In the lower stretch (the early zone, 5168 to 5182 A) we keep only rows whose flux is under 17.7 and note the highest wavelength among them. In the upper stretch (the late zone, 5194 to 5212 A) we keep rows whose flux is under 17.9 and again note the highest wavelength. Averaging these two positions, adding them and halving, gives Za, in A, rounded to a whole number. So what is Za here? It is 5193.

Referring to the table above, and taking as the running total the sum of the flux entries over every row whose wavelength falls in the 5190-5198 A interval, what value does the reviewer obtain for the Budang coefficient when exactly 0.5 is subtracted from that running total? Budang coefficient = 67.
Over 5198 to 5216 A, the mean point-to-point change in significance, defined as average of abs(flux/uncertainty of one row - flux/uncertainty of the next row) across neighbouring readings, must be 1.47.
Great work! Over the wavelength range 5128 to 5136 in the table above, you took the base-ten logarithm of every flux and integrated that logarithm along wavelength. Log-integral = 10.01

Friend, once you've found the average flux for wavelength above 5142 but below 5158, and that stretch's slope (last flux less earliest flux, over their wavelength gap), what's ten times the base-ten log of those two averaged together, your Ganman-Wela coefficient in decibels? 9.64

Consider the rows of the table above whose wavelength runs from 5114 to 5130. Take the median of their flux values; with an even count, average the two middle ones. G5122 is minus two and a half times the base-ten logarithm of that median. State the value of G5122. -3.24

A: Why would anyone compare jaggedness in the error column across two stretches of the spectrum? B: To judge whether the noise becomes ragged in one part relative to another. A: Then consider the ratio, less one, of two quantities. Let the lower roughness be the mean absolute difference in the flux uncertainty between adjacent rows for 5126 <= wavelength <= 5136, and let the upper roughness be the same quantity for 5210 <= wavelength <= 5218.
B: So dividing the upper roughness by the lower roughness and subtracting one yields -1.00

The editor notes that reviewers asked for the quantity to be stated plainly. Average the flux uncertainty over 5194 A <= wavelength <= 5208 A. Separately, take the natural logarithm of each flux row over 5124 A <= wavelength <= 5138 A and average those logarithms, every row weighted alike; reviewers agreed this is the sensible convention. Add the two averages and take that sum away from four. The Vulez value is -0.084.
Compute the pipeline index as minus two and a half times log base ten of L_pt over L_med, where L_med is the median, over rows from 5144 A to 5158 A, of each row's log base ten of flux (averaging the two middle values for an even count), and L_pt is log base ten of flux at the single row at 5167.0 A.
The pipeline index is 0.028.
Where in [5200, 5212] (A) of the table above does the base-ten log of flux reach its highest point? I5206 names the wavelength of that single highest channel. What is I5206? 5201.0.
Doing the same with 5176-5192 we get 5187.0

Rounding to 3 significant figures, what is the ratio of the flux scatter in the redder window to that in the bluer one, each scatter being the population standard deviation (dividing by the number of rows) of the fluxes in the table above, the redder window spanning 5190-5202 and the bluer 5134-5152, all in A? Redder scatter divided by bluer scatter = 2.09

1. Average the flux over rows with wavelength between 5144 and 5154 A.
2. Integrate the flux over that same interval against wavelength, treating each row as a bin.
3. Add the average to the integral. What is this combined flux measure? 204.4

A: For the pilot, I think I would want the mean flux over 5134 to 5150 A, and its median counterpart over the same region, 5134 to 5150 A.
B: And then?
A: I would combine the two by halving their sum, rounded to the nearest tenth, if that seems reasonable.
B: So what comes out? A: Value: 18.8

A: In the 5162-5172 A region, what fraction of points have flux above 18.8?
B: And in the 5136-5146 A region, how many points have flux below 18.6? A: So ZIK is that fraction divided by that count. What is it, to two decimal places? 0.07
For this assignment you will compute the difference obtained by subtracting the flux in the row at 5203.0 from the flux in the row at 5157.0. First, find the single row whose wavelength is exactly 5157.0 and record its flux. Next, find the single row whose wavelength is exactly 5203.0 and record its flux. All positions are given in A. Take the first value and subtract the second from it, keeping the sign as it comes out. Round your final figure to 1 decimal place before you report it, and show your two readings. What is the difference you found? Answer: -1.5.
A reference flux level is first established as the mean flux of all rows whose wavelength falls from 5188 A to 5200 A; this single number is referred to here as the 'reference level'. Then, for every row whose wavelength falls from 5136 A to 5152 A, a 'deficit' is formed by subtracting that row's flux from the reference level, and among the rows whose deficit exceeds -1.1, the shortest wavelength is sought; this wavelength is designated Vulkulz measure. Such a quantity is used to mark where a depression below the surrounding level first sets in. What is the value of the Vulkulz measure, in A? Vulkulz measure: 5137.0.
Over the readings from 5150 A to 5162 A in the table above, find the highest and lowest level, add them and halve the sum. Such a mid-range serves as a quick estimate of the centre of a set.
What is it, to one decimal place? 18.1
